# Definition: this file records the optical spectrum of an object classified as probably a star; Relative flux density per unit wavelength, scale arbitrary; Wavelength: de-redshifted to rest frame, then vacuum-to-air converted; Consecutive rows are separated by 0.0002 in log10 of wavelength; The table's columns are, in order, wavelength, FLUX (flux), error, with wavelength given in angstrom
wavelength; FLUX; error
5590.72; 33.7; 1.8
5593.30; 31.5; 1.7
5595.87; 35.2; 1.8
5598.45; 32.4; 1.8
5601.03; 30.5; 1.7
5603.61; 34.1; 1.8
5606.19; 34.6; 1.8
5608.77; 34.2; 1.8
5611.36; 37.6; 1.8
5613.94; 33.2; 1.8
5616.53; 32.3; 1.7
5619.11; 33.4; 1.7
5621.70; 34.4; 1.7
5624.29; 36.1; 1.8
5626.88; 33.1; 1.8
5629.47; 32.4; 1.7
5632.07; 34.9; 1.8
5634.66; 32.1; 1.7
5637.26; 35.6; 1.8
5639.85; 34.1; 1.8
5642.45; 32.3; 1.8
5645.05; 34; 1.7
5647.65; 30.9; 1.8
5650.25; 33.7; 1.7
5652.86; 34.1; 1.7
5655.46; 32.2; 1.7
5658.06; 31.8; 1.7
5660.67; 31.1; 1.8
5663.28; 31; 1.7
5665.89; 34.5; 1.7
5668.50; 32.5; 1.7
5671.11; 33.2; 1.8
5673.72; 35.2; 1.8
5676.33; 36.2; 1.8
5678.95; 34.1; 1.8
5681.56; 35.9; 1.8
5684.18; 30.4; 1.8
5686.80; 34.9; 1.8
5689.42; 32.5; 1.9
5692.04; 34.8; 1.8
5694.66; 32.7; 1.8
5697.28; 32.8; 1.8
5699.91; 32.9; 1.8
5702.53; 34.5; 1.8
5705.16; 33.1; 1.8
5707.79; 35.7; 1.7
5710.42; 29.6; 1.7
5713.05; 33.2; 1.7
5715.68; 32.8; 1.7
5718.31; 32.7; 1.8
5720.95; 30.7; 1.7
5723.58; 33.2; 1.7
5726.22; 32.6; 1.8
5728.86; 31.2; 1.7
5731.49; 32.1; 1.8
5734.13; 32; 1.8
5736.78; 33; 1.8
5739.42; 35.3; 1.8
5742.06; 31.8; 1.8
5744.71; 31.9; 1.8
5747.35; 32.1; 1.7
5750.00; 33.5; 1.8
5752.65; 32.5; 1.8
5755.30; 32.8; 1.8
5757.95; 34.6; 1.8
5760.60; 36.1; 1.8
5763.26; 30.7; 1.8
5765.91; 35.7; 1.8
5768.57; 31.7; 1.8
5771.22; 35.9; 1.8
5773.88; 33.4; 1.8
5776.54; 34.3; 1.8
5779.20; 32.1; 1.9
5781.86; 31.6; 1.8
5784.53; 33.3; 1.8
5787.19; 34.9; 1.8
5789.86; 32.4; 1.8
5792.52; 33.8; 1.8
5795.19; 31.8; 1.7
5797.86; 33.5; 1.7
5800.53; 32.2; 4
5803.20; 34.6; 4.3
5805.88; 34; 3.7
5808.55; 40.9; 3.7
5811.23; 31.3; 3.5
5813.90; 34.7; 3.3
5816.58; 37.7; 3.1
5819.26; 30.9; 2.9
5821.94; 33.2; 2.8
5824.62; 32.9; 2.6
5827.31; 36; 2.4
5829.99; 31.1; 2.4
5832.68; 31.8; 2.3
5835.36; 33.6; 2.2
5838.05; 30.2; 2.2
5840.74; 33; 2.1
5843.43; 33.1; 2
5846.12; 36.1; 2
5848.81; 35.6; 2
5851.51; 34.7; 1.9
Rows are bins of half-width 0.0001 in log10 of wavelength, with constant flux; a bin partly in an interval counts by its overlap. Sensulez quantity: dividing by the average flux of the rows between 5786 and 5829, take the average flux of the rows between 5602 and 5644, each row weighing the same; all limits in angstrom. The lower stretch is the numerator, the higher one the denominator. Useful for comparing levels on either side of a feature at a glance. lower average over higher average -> 0.999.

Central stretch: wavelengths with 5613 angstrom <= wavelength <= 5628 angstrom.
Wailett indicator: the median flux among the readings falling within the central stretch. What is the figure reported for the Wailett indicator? 33.3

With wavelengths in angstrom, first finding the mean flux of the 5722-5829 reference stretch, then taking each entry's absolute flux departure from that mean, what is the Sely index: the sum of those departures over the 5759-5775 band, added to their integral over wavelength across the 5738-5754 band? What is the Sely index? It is 31.5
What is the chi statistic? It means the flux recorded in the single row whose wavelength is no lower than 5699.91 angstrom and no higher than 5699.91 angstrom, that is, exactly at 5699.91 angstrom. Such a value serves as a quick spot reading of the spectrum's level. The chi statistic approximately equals 32.9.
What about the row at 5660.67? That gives 31.1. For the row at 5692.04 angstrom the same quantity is 34.8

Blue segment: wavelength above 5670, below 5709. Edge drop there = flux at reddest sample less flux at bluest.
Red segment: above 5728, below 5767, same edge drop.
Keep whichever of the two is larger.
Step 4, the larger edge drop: 4.5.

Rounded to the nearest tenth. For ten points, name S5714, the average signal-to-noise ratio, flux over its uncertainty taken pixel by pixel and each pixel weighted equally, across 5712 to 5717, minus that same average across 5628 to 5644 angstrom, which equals 0.4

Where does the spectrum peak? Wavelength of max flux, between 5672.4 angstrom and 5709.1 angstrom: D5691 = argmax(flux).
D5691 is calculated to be 5676.33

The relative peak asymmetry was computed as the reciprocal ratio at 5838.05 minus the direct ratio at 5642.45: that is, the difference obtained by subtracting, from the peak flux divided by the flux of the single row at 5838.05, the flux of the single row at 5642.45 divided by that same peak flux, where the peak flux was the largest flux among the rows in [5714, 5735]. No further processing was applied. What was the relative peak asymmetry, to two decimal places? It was 0.13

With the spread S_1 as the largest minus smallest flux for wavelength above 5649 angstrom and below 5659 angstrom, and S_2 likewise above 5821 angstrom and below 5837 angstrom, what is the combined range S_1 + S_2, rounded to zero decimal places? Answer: 7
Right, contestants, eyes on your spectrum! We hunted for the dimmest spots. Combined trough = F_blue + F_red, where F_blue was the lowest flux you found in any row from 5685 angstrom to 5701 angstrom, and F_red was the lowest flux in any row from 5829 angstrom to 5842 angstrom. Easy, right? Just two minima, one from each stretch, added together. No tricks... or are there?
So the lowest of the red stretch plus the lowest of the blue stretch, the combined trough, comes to 63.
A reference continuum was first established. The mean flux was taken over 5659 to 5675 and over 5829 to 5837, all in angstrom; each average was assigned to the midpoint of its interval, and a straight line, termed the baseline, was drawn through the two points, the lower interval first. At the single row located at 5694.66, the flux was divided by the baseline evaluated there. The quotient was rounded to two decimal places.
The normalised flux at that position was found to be 1.00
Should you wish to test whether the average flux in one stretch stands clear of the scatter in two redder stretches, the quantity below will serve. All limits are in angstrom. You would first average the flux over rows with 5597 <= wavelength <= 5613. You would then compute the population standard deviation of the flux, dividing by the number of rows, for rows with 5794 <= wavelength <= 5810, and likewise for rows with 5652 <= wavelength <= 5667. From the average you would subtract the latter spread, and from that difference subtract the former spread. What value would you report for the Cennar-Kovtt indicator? 29.5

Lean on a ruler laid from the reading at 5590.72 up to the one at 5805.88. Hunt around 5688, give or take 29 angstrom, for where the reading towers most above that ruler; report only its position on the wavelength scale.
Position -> 5676.33 angstrom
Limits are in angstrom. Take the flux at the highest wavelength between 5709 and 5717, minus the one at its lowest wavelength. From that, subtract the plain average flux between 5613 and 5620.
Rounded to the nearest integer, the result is -30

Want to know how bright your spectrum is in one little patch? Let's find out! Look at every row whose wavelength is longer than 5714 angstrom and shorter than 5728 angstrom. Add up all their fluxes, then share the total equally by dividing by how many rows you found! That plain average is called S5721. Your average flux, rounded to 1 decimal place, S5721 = 32.4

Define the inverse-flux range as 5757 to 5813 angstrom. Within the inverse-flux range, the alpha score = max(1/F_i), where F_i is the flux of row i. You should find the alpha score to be 0.0326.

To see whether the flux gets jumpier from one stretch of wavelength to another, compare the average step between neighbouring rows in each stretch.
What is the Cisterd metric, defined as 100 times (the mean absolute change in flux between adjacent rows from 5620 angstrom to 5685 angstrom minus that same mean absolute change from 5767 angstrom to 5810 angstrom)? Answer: -19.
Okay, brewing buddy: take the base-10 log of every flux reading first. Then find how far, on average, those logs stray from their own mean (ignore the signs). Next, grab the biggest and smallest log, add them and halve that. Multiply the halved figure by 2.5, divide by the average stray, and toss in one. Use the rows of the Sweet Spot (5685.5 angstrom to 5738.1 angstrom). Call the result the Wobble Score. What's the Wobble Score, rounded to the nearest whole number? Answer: 298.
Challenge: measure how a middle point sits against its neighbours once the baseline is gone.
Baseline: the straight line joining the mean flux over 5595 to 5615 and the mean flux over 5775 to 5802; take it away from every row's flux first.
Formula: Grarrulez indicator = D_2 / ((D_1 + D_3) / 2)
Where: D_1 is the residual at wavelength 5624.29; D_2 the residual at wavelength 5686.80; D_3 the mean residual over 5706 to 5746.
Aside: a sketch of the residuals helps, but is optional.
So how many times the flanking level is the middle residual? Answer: 1.9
